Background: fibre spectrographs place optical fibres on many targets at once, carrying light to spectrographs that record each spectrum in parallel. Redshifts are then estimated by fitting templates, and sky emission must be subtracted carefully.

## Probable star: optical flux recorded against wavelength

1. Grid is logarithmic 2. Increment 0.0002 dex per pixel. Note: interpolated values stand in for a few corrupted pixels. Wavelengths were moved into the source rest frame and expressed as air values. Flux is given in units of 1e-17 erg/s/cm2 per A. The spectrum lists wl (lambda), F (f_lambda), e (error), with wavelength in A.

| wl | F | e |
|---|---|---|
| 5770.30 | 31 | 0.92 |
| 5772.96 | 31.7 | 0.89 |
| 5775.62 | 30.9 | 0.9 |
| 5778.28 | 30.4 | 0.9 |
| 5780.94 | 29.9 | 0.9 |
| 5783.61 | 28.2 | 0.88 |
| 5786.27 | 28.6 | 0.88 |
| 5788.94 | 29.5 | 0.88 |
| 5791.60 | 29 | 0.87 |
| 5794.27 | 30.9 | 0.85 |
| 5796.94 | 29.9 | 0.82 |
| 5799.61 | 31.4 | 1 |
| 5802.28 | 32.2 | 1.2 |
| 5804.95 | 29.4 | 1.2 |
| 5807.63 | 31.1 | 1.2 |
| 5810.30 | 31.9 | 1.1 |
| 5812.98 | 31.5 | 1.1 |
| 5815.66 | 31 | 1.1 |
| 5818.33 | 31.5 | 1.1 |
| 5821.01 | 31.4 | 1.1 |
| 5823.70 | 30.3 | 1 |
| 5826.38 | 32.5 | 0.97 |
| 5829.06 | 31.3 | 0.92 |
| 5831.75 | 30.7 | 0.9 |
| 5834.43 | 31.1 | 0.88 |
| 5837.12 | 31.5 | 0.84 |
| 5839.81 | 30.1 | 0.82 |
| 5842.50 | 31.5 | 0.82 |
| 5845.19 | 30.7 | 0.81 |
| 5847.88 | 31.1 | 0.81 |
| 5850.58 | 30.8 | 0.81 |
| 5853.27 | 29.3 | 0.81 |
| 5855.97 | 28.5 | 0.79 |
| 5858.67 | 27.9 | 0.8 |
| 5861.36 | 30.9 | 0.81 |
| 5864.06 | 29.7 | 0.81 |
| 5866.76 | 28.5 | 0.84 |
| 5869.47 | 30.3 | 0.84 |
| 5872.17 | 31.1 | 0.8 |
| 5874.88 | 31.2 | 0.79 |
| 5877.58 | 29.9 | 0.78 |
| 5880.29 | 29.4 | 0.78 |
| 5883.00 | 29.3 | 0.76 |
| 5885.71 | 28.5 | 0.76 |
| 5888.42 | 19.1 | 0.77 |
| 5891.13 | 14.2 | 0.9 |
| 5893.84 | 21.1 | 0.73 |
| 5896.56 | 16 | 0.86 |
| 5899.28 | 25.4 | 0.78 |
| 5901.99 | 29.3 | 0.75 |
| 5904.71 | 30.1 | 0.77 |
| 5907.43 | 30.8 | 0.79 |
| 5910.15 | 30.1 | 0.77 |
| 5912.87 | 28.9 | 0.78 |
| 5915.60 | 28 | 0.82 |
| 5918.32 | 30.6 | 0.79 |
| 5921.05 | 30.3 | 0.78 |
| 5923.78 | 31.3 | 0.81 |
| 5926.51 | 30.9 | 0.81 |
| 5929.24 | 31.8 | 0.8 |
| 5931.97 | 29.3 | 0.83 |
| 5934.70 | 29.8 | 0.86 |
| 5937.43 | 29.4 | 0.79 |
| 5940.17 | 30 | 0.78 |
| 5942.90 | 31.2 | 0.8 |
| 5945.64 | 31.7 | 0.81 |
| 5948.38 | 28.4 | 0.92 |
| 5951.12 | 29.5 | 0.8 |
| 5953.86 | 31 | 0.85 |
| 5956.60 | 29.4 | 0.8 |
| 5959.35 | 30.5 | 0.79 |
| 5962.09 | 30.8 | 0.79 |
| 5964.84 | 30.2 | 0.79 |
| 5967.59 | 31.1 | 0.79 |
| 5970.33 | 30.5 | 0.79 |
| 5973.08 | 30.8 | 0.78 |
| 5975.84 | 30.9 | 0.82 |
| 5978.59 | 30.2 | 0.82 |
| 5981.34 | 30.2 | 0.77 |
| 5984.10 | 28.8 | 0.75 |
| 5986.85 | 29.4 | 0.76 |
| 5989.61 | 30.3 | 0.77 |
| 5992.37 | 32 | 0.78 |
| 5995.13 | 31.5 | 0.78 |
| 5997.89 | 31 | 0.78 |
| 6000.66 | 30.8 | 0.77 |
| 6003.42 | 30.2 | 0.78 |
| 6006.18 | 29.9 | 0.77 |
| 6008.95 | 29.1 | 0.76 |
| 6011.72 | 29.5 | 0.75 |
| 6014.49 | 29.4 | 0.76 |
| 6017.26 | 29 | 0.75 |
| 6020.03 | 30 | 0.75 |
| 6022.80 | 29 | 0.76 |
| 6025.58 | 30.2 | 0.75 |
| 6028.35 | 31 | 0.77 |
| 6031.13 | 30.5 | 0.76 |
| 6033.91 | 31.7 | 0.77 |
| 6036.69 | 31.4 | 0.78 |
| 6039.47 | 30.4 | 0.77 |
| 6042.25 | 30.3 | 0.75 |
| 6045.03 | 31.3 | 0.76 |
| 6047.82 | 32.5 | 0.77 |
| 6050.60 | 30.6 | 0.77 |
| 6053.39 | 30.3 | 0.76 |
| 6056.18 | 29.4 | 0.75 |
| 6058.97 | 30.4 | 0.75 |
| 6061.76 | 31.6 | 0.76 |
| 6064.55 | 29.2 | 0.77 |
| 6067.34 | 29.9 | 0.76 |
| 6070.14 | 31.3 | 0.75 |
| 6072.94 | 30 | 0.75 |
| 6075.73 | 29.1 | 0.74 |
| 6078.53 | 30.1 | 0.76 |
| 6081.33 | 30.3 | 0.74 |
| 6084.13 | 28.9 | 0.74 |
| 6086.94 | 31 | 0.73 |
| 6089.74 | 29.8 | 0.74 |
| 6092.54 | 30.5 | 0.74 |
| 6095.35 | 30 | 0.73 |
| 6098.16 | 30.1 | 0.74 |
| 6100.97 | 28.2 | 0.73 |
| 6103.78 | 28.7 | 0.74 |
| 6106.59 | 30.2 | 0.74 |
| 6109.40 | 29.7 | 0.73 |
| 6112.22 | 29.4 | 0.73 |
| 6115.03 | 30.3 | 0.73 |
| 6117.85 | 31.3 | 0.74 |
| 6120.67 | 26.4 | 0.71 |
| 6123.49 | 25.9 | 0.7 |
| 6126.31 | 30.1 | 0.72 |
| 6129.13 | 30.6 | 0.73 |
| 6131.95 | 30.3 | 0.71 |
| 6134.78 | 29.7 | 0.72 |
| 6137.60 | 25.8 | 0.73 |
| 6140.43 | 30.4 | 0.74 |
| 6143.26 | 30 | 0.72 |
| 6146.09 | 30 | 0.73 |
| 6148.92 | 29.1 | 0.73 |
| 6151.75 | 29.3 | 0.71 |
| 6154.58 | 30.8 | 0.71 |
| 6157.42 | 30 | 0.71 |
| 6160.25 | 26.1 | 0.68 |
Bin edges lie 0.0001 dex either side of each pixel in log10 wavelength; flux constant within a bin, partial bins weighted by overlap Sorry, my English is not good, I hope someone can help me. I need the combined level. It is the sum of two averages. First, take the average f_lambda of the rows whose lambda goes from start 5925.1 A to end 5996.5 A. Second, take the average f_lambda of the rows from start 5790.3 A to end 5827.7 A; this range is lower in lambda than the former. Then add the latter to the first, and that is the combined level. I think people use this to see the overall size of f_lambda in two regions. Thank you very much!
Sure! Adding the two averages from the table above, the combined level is 61.4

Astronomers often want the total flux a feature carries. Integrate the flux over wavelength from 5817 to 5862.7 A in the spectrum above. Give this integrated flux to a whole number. 1401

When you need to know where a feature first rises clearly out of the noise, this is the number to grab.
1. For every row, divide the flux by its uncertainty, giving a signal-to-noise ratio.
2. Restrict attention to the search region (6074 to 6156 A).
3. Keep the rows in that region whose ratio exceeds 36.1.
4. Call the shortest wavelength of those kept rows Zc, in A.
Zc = 6075.73 A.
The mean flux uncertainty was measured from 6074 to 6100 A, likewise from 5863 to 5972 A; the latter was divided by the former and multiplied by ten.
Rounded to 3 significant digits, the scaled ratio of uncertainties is 10.8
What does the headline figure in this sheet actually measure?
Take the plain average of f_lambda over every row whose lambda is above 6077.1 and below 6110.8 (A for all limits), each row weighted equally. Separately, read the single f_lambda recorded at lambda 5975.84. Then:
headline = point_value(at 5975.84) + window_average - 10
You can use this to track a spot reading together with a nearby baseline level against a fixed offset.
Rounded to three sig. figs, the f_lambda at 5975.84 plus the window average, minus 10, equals 50.7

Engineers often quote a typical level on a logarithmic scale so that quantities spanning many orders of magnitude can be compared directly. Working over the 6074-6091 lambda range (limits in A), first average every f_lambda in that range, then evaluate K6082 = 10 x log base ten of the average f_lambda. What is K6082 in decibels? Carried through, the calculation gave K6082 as 14.8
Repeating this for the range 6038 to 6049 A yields 14.9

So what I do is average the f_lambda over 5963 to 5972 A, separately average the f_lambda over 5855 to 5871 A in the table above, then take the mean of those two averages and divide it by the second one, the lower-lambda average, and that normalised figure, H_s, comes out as 1.02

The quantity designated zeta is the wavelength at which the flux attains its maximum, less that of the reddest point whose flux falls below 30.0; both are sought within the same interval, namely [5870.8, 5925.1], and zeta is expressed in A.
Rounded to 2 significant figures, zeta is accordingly 8.2 A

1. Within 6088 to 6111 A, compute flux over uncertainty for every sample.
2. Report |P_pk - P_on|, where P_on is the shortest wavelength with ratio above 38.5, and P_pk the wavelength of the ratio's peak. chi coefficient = 2.8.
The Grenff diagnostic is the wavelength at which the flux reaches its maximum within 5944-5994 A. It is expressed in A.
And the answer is 5992.37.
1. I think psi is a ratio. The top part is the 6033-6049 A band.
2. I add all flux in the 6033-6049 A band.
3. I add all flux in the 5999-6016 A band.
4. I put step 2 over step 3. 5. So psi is 1.05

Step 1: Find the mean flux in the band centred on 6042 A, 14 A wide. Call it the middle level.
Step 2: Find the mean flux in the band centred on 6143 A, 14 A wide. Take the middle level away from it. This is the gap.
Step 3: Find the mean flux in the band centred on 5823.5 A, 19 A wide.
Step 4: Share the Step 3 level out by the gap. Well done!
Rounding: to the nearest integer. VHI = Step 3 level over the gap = -15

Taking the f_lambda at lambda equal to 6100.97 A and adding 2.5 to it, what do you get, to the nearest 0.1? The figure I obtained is 30.7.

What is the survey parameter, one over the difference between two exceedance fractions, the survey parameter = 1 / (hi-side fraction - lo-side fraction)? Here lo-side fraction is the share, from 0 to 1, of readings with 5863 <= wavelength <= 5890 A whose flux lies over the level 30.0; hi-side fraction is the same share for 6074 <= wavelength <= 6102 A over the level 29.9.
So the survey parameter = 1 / 3.3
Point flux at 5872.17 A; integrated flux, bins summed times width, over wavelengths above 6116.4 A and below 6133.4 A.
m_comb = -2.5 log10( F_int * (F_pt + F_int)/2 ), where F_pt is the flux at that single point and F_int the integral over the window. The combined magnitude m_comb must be -12.78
